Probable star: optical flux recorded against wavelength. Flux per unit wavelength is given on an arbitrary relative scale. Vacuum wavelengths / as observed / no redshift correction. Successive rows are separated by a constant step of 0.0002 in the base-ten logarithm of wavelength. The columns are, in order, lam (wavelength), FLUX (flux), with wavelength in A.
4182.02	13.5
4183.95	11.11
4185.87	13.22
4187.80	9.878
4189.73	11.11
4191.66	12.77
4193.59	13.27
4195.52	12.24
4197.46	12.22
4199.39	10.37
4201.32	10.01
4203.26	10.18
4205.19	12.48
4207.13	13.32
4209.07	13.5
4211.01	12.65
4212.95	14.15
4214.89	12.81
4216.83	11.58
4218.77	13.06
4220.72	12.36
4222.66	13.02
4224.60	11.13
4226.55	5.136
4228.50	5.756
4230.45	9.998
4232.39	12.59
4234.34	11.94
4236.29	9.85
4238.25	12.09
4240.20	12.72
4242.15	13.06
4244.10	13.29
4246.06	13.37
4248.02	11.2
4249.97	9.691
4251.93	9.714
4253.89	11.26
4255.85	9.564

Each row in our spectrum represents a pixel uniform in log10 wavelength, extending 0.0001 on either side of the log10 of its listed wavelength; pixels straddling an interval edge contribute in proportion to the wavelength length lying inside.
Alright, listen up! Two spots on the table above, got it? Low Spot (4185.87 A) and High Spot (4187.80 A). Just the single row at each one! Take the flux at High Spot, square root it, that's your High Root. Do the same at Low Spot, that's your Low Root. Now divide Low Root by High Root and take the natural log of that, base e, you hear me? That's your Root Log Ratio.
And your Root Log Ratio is 0.15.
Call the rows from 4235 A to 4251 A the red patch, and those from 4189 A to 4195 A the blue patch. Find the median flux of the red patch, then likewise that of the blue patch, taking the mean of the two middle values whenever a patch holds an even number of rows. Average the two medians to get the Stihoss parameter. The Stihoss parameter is 12.6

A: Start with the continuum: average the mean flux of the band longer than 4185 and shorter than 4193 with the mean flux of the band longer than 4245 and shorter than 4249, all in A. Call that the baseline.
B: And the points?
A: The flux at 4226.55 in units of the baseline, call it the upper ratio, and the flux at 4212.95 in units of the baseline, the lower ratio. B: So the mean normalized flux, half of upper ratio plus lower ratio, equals 0.80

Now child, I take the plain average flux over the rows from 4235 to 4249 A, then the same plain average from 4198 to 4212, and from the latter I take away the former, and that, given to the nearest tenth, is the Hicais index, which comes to -0.4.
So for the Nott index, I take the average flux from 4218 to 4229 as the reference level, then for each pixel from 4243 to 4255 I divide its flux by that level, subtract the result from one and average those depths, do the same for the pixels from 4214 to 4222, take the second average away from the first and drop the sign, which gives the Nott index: 0.10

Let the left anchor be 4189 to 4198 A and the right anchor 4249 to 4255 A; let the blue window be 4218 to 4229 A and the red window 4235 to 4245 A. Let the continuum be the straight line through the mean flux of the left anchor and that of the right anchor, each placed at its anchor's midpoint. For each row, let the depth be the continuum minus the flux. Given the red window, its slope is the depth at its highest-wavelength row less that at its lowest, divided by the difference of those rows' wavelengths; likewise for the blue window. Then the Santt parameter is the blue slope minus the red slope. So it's 1.2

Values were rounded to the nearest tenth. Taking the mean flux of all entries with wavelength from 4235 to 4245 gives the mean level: 12.2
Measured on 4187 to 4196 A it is 11.9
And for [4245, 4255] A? 11.0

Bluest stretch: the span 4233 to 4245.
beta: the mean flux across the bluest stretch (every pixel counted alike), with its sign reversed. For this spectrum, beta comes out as -12.2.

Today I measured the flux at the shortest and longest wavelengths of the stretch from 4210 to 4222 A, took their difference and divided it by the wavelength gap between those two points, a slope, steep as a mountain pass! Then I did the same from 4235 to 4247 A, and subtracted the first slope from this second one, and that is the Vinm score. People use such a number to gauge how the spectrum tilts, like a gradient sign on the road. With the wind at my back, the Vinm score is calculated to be 0.4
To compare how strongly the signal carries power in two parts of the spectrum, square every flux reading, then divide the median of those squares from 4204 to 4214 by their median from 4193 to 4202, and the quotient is 1.2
